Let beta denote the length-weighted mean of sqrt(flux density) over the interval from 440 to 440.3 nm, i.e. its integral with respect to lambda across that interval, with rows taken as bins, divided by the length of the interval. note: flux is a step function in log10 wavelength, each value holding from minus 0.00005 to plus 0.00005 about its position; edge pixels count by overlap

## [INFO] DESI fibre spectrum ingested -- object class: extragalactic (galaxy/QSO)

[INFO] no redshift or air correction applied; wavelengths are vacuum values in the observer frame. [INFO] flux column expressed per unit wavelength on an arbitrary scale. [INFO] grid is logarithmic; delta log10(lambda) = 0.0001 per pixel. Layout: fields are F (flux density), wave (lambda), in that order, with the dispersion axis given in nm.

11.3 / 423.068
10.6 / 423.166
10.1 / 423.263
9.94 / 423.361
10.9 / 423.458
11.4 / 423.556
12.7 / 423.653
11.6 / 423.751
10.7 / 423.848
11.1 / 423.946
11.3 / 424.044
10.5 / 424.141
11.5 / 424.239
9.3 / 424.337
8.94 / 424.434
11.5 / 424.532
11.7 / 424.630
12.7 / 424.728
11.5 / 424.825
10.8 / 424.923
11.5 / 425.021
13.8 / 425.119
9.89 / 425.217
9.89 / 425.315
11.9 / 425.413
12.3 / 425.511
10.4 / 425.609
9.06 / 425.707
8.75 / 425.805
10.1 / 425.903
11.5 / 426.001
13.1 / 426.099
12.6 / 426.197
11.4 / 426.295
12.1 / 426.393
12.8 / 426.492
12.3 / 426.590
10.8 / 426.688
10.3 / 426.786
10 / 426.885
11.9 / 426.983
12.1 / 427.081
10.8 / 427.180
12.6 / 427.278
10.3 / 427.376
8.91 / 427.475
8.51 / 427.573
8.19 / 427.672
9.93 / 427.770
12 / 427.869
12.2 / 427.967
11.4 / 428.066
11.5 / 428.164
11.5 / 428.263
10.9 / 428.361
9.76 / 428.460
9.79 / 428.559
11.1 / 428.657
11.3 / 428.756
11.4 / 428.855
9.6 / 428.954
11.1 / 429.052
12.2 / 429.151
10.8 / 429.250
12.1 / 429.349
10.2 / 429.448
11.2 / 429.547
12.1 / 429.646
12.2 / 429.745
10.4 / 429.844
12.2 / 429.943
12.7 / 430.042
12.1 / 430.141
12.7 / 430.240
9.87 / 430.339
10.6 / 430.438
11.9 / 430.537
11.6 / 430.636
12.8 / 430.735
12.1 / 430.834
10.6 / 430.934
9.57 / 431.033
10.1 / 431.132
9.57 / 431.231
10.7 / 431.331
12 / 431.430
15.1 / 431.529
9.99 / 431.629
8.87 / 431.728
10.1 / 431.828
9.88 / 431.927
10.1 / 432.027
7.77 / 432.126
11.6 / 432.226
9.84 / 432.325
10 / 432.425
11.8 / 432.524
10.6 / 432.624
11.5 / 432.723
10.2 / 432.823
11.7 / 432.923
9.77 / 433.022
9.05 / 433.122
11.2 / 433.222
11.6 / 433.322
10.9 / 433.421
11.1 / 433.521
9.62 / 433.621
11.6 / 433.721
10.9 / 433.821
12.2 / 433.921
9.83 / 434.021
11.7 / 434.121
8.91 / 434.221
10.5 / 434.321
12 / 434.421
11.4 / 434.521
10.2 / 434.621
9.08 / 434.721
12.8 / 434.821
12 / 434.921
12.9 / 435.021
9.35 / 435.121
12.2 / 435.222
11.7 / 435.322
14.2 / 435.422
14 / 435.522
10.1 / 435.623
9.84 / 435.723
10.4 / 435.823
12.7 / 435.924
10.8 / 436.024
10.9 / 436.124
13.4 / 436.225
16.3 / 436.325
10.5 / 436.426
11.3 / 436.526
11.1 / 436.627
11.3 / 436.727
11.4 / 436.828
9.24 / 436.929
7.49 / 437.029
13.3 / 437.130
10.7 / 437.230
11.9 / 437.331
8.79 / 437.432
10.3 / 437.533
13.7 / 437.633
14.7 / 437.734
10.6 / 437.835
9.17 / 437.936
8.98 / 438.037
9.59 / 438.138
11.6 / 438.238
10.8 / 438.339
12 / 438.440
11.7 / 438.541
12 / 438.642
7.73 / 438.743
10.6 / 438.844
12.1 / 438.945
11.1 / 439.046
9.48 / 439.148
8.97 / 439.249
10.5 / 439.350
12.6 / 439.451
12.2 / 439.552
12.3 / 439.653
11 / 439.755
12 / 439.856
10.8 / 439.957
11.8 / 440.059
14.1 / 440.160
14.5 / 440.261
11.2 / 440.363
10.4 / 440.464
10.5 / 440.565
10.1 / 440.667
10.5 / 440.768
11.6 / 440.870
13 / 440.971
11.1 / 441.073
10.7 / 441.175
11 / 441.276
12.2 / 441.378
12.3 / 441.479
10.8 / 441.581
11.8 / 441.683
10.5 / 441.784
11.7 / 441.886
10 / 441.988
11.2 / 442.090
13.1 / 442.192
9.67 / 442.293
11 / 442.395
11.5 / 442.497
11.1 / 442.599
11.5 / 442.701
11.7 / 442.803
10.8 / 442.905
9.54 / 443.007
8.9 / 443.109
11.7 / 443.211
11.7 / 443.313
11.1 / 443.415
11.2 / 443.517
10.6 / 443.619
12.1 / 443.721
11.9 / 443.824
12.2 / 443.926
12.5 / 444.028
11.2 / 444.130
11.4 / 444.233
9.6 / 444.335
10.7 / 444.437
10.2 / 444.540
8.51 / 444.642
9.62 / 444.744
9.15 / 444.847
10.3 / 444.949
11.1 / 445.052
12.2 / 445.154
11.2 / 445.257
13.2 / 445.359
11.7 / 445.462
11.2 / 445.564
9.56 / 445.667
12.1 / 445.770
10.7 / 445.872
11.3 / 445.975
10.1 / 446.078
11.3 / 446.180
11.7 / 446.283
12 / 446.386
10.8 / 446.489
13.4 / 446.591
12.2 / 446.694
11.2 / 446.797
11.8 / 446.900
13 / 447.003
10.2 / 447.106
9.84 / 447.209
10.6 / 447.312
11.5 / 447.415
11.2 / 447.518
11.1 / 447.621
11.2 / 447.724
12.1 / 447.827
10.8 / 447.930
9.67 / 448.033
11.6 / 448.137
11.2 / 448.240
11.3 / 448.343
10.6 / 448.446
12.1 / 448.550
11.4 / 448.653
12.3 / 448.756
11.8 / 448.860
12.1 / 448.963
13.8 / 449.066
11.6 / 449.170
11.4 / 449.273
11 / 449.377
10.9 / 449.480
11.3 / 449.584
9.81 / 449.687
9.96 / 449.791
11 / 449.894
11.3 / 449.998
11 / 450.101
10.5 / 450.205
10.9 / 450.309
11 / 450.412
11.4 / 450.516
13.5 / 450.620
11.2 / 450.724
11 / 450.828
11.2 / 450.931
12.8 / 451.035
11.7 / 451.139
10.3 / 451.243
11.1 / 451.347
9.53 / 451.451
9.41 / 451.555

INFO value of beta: 3.65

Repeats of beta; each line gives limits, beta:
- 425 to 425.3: 3.39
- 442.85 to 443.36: 3.24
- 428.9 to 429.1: 3.23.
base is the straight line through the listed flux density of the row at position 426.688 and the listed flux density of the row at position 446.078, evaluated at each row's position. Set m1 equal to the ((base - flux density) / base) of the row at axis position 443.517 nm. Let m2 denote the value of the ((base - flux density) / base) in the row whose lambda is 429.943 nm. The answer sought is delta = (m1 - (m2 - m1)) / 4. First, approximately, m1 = -0.10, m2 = -0.14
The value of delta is -0.01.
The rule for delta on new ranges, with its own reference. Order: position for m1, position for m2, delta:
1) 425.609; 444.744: 0.01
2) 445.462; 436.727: -0.06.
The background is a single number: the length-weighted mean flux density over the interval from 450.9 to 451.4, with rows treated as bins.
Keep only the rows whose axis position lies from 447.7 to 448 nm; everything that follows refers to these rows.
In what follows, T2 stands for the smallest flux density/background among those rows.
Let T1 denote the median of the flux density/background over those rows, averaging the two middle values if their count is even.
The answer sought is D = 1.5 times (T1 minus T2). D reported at 0.053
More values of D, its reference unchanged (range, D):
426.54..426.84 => 0.066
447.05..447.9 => 0.172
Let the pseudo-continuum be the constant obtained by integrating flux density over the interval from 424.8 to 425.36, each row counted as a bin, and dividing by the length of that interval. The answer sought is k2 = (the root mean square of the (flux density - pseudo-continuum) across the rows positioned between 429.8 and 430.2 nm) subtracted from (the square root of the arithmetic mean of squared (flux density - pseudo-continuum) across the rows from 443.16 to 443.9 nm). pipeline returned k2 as -0.53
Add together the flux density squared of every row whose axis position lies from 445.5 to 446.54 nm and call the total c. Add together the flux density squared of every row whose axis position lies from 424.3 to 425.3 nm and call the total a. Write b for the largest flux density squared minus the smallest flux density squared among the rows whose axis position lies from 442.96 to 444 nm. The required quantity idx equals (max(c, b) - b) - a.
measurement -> -103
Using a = 1266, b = 70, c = 1233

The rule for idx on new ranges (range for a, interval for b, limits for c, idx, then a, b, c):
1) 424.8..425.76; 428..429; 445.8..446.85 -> 33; 1250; 40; 1323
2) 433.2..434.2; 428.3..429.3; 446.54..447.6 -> 46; 1230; 57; 1333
